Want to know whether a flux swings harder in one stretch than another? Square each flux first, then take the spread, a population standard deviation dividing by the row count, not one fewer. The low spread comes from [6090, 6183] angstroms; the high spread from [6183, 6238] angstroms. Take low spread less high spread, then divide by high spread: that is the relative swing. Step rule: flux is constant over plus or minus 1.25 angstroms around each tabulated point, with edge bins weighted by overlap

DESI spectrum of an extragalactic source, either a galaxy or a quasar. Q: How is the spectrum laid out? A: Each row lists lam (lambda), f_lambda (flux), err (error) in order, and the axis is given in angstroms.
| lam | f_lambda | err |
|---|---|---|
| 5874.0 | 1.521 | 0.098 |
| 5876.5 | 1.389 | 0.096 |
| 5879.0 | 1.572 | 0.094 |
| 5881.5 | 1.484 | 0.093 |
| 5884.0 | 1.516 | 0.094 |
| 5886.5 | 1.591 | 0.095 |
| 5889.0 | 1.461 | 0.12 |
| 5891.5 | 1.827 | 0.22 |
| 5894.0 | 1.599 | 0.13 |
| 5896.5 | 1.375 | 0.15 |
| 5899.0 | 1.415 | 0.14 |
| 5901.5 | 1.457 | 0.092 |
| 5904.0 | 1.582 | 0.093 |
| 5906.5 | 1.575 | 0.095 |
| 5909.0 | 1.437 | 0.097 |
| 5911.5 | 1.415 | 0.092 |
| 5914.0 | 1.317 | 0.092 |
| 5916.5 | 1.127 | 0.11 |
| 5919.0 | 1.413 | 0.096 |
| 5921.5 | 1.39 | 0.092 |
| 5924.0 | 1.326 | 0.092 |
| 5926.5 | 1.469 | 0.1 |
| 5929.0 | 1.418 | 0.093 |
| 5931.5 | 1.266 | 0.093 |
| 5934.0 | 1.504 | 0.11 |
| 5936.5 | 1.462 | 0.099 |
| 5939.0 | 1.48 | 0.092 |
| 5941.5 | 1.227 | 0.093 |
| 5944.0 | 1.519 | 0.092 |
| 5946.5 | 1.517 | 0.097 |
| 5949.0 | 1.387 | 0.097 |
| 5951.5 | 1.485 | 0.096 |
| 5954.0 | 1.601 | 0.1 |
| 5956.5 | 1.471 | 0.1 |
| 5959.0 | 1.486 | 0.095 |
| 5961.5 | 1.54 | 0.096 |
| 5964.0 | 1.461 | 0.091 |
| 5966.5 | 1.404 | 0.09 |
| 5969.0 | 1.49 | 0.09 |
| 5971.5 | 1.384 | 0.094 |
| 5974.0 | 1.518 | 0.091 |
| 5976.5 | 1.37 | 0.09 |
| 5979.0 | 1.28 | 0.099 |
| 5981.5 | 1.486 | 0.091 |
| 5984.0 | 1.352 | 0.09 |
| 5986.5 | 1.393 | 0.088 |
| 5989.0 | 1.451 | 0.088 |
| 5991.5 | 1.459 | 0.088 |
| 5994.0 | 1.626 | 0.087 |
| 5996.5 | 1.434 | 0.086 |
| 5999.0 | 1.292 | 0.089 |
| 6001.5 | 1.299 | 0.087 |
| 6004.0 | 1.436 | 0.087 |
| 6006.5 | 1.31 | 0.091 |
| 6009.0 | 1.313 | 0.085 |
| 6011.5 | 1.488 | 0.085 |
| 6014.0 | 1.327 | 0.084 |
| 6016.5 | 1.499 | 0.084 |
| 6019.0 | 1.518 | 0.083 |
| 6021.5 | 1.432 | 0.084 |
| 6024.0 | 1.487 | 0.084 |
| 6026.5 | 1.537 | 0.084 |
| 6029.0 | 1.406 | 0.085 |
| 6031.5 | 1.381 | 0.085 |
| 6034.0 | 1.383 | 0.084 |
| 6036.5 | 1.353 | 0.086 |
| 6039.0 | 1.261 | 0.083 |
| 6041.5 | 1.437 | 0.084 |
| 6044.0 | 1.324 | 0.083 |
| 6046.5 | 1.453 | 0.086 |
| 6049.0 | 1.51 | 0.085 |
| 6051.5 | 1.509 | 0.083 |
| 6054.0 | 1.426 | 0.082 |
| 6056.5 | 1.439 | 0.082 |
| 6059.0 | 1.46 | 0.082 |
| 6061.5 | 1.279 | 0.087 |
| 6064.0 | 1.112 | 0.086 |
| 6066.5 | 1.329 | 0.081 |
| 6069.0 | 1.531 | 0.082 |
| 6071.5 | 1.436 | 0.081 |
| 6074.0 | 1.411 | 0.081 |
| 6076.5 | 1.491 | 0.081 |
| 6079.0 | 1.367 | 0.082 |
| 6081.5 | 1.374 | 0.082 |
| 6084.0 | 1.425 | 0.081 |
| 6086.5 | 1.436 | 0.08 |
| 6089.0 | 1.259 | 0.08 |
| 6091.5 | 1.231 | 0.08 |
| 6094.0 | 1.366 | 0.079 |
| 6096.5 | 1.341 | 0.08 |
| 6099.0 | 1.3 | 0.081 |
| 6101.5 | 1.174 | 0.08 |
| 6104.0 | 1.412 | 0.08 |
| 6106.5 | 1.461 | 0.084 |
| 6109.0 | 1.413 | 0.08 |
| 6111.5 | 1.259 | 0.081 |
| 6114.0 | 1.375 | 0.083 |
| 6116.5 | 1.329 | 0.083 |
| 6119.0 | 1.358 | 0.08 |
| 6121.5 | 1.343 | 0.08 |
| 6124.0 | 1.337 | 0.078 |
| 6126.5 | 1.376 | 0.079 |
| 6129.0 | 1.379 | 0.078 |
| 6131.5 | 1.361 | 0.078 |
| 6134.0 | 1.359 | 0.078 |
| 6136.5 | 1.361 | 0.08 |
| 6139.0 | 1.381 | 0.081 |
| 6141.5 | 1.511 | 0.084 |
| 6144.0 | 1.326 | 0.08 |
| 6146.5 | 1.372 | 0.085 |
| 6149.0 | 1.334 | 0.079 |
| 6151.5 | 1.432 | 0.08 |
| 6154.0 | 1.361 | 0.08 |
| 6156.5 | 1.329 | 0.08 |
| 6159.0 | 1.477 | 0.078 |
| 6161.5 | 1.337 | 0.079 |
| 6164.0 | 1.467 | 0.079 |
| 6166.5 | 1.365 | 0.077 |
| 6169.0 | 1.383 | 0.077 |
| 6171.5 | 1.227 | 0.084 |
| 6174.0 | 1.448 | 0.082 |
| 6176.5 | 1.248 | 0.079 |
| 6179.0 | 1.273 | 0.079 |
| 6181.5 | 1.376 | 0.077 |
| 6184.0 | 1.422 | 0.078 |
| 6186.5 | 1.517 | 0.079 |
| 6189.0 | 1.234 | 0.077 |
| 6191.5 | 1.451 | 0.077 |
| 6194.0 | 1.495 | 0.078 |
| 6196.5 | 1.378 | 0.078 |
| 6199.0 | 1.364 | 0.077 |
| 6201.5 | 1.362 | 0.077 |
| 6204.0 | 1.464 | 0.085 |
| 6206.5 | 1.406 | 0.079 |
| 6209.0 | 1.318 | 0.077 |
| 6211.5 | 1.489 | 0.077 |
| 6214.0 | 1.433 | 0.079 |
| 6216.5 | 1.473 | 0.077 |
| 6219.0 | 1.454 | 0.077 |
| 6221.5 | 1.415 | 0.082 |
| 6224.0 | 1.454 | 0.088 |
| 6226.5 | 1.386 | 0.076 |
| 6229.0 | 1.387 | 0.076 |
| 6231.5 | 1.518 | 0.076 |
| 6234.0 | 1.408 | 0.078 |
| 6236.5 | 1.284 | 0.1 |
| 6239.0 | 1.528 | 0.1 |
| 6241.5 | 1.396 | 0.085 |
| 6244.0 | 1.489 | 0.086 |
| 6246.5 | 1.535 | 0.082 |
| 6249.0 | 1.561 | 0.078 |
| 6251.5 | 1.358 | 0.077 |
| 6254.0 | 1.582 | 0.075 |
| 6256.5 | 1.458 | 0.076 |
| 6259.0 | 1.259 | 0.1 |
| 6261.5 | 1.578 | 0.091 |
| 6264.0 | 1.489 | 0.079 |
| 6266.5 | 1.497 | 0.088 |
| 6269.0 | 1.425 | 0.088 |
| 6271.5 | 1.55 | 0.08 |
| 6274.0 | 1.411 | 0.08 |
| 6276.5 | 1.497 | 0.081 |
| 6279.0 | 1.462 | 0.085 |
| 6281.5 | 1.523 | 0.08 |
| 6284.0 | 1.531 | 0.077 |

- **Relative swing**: 0.0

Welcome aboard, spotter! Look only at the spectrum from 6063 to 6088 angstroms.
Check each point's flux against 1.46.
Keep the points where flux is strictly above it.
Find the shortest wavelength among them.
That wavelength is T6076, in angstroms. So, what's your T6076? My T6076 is 6069.0 angstroms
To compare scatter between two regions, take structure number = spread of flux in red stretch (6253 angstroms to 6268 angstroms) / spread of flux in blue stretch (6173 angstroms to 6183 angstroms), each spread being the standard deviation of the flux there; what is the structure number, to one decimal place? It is 1.3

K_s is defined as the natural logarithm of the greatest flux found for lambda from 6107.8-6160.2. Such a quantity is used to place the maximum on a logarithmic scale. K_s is 0.41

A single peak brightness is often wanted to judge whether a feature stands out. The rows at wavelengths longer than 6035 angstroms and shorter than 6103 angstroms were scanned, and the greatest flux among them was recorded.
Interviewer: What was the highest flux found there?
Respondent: 1.531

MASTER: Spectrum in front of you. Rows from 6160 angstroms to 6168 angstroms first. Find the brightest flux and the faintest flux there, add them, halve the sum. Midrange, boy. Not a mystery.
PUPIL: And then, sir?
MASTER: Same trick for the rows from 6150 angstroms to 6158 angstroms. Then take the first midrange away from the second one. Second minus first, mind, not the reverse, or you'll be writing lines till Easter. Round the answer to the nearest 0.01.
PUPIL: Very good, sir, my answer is -0.02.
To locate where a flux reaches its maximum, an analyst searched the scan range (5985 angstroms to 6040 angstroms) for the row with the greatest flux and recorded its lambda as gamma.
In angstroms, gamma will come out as 5994.0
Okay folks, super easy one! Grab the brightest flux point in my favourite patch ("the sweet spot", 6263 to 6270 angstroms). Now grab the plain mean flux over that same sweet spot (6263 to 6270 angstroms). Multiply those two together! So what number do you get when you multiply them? 2.20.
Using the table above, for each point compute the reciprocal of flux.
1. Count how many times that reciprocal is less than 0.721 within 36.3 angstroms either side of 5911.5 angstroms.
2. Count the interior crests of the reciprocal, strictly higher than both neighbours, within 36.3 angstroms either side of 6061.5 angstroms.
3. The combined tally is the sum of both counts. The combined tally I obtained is 31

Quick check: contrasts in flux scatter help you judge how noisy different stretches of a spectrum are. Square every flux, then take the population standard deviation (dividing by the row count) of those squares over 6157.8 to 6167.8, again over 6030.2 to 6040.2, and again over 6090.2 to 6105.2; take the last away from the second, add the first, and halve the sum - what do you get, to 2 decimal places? 0.05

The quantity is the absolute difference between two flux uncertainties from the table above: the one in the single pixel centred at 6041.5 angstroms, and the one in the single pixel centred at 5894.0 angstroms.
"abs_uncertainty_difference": 0.046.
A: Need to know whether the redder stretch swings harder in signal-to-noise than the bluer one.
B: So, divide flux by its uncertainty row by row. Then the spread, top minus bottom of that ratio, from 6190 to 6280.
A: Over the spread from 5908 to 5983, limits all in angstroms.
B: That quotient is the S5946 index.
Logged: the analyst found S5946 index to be 1.3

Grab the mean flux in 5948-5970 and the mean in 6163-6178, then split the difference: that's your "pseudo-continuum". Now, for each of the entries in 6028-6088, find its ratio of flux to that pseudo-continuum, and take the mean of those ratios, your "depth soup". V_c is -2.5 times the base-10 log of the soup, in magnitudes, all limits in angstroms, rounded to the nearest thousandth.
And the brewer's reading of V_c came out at 0.016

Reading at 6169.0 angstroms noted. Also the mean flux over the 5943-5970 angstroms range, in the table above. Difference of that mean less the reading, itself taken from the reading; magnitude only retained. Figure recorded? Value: 1.28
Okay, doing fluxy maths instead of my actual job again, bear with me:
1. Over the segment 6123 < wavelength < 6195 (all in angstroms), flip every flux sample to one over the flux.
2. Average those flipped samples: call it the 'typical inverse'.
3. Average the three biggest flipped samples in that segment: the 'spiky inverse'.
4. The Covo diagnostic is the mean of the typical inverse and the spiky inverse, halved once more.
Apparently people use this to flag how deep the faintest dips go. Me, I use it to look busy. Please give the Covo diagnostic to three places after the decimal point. 0.384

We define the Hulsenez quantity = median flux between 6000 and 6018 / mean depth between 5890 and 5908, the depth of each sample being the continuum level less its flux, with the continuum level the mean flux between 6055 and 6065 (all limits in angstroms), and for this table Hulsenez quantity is -6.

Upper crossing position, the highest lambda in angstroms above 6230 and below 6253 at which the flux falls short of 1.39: 6251.5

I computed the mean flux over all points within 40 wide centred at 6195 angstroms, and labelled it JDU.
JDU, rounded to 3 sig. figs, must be 1.39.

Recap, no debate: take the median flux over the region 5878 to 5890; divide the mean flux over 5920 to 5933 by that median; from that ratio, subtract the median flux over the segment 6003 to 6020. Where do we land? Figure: -0.53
